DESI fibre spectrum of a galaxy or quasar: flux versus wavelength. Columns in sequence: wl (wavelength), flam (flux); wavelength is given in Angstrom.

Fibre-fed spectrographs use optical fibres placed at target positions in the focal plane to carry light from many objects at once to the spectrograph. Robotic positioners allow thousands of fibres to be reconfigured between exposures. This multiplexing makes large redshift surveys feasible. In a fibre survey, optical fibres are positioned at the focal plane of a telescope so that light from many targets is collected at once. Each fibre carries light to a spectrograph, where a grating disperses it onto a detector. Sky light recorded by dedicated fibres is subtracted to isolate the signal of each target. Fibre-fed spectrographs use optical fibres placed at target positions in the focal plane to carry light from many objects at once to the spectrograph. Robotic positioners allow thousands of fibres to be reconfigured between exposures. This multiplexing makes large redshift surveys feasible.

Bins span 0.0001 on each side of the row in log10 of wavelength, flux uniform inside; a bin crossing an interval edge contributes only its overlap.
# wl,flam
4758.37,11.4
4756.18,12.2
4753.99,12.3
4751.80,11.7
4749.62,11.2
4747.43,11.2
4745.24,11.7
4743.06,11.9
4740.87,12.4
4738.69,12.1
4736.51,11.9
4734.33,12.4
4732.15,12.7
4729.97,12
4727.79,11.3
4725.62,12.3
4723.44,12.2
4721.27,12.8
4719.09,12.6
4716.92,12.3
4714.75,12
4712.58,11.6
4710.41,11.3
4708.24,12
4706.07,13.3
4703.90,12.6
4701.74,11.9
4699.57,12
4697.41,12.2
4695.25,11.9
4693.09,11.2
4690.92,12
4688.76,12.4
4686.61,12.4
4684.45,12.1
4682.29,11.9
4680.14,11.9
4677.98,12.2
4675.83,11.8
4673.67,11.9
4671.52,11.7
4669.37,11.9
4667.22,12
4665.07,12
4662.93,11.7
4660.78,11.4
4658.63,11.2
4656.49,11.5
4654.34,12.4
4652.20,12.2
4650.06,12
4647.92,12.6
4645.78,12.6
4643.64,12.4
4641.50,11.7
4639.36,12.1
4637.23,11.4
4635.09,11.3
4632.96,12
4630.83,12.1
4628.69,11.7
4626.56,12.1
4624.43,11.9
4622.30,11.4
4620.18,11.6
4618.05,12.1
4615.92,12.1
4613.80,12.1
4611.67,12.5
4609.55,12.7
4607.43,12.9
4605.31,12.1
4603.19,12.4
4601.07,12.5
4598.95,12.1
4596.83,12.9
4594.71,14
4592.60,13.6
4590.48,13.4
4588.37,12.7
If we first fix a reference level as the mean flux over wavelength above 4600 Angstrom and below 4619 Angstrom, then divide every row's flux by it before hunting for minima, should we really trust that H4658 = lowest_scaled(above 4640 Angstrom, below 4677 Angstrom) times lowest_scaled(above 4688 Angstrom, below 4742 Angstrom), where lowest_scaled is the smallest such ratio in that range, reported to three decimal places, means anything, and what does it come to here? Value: 0.819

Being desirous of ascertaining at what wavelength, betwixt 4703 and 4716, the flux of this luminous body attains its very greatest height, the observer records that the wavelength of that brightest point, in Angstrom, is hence 4706.07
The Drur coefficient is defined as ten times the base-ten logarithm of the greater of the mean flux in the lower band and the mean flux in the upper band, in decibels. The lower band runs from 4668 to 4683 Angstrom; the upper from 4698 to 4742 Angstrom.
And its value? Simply 10.86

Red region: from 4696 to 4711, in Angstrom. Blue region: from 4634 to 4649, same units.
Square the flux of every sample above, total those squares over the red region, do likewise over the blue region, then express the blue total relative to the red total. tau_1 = 0.97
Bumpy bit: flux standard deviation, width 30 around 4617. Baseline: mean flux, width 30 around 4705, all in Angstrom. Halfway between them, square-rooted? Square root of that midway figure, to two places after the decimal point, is 2.50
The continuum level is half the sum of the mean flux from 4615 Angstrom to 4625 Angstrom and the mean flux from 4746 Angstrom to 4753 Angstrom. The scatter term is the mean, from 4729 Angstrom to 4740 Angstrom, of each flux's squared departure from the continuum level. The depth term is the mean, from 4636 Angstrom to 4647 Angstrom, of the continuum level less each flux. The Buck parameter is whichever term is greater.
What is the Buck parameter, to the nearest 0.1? 0.5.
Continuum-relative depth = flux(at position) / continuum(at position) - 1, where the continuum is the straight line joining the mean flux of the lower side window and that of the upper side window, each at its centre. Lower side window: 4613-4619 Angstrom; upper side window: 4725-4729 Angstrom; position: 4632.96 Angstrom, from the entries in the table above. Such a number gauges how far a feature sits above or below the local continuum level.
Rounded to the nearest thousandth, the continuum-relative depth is -0.004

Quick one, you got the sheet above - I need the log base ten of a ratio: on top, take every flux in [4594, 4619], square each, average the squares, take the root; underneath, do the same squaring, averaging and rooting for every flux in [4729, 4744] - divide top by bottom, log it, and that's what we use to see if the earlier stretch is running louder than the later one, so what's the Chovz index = 0.012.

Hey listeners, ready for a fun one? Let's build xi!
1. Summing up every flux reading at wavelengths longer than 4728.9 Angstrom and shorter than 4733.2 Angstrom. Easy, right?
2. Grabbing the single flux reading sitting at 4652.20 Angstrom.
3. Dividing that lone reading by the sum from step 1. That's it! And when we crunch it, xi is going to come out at 0.494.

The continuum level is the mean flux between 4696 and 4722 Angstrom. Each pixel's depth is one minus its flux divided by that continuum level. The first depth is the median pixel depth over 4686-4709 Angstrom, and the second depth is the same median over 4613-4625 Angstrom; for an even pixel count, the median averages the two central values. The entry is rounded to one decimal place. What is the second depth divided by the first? 1.0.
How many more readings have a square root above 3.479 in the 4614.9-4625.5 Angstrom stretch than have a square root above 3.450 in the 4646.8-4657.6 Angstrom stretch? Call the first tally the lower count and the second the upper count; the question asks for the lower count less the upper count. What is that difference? -4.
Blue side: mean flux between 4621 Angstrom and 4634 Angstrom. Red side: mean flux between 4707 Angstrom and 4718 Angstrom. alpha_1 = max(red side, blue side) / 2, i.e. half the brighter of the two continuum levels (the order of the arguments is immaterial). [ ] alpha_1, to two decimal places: 5.93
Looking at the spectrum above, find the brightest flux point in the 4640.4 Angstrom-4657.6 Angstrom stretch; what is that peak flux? 12.6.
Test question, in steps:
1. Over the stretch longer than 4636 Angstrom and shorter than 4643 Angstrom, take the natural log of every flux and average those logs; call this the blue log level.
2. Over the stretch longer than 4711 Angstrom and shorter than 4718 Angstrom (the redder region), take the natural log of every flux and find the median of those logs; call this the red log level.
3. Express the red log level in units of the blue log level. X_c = 1.01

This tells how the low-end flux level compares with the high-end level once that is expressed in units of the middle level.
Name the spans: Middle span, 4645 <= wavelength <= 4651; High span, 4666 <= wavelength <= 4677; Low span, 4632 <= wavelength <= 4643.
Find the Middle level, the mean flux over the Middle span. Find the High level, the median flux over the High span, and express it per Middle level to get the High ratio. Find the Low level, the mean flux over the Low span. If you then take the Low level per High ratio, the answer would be 12.2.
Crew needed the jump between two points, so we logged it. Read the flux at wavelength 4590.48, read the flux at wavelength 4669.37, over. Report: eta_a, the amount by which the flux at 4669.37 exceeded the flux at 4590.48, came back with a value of -1.5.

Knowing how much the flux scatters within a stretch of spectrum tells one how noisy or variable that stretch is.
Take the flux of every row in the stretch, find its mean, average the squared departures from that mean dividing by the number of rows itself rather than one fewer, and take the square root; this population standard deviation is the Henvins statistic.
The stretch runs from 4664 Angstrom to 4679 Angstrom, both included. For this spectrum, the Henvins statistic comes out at 0.15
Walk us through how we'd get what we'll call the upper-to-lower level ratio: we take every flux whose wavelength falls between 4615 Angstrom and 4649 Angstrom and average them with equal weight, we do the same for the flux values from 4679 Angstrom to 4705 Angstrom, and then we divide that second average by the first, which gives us 1.008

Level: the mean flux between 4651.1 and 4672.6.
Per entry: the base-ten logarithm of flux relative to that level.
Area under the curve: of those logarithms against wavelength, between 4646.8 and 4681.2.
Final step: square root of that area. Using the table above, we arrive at 0.3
